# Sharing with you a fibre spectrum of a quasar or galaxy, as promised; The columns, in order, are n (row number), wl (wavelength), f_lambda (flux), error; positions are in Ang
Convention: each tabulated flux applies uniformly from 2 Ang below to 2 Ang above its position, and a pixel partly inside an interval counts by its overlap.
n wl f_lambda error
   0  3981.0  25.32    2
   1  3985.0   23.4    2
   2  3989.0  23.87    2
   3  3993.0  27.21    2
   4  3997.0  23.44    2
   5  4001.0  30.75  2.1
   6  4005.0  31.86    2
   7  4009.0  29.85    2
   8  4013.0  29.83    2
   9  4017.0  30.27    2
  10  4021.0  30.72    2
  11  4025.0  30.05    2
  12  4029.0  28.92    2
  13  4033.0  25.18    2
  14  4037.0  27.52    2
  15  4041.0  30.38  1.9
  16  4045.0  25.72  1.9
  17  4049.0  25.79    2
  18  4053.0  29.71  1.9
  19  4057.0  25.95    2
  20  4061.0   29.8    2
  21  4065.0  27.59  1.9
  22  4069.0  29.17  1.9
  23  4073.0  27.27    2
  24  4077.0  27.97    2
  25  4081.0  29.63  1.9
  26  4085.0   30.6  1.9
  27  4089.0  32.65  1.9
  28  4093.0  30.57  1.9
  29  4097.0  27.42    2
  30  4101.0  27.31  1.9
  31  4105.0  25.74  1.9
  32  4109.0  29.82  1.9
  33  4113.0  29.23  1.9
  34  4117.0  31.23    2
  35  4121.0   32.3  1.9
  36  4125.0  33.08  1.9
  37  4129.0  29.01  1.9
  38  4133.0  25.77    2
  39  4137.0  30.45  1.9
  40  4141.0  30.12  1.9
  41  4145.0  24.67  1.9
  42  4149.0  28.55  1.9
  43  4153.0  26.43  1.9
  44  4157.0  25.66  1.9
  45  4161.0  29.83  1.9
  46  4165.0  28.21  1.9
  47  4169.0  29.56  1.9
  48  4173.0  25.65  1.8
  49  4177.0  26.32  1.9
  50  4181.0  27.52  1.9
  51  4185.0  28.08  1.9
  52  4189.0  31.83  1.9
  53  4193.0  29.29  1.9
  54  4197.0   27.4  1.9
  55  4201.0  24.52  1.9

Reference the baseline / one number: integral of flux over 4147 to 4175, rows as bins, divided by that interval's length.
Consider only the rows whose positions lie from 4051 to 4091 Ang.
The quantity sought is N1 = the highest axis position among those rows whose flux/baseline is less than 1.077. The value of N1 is 4081.0 Ang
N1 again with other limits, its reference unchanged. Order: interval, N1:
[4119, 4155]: 4153.0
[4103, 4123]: 4113.0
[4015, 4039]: 4037.0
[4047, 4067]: 4065.0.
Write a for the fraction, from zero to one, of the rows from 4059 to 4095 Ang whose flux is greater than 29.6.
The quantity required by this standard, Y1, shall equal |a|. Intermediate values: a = 0.56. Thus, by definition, 0.56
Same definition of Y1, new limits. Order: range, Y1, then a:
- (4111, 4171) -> 0.40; 0.40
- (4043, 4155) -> 0.43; 0.43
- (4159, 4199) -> 0.20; 0.20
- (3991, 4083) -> 0.48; 0.48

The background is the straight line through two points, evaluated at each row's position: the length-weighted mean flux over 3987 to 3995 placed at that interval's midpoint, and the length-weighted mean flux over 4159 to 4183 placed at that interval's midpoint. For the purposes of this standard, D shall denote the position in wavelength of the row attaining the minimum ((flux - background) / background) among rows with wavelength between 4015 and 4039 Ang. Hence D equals 4033.0 Ang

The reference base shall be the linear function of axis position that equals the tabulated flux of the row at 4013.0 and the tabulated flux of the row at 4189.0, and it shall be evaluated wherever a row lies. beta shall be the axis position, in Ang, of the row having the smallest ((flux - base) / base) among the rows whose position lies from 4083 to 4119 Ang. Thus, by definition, 4105.0 Ang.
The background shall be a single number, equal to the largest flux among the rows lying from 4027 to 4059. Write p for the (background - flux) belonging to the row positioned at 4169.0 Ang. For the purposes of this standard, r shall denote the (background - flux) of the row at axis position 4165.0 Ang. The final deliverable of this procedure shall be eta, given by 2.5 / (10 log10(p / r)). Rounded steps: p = 0.8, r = 2.2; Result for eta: -0.6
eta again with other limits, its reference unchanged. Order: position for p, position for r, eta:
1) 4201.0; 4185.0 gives 0.6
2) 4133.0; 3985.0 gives -1.4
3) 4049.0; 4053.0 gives 0.3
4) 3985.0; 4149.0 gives 0.4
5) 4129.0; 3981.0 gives -0.4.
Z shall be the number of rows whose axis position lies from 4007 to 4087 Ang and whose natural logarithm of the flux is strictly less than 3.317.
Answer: 6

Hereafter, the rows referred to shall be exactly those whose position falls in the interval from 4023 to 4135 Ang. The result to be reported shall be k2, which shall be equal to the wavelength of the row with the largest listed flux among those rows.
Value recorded 4125.0 Ang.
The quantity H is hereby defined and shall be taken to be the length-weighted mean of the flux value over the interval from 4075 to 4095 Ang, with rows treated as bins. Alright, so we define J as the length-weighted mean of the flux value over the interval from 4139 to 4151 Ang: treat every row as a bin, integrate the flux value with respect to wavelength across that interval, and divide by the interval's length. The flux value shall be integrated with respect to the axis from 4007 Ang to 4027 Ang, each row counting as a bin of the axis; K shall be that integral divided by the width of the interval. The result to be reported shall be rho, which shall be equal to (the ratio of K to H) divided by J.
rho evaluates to 0.0358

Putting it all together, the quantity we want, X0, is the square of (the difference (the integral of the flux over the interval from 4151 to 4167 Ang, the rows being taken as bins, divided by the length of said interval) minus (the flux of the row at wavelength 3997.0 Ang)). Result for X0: 17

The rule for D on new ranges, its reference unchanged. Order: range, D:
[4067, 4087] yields 4073.0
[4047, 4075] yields 4049.0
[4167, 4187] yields 4173.0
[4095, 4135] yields 4133.0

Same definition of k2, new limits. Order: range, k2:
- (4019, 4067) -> 4021.0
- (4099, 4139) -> 4125.0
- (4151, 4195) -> 4189.0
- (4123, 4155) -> 4125.0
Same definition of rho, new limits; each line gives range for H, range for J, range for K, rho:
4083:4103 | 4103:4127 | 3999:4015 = 0.0340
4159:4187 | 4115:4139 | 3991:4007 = 0.0335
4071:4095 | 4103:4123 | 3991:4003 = 0.0307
